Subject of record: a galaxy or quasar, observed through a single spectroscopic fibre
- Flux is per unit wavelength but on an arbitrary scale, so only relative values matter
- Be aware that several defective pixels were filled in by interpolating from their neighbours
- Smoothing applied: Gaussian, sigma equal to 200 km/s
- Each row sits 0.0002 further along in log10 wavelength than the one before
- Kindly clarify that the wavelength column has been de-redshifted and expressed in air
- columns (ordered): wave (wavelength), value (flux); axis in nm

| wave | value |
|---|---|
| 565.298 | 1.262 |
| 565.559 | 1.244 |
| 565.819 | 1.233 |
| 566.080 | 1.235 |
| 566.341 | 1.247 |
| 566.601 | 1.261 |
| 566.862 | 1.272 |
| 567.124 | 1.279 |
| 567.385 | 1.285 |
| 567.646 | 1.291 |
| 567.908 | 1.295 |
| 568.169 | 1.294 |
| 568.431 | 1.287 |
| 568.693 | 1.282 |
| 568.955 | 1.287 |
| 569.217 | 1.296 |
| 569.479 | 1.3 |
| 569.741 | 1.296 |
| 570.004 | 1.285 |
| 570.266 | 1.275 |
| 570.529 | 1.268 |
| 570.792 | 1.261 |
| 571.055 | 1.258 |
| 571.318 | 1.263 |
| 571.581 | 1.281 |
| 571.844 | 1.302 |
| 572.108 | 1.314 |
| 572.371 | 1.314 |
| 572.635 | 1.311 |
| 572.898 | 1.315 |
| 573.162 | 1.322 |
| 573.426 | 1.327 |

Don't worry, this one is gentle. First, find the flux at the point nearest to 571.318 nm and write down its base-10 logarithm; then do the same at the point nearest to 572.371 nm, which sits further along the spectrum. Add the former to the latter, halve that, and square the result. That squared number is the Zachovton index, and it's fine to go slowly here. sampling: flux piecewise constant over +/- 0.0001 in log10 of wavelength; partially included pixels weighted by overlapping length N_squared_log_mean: 0.0121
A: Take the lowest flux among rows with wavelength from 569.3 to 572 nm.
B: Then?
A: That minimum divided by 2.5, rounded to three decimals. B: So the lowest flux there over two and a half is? 0.503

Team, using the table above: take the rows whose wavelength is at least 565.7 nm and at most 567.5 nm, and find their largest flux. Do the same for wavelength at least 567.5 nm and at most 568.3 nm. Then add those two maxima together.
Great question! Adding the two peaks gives 2.58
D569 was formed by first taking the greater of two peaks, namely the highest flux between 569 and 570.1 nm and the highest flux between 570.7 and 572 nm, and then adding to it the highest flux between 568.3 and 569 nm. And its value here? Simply 2.59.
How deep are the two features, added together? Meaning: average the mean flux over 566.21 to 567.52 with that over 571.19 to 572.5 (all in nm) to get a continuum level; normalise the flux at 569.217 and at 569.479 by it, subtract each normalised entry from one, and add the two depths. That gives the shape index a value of -0.025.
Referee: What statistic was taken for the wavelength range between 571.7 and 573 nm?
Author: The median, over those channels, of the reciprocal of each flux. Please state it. 0.761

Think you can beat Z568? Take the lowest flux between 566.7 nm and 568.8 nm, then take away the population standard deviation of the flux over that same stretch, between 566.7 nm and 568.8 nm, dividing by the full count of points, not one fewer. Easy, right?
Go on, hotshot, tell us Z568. 1.26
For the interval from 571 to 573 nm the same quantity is 1.24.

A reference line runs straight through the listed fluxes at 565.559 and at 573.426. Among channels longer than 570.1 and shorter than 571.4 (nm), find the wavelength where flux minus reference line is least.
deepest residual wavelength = 571.055 nm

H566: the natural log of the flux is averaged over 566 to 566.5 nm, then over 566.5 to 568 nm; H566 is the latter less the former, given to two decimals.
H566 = 0.03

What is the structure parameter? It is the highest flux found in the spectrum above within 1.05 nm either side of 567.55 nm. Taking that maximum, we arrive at 1.295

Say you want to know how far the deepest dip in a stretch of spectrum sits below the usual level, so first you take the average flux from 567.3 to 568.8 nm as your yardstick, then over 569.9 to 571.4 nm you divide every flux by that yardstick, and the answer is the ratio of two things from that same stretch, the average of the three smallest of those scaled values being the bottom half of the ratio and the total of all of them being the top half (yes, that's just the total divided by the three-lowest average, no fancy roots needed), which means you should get 6.04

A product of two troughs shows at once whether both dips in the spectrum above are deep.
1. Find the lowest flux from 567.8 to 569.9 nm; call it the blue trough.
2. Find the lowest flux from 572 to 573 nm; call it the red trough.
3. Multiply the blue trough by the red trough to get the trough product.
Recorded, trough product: 1.68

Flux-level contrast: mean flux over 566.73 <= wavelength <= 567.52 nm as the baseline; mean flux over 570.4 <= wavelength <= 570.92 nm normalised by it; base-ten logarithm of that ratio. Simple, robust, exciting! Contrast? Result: -0.005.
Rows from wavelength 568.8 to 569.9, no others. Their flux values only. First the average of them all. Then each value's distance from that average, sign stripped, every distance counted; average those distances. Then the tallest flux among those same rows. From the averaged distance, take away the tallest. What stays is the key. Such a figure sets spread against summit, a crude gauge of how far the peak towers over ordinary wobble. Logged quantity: -1.30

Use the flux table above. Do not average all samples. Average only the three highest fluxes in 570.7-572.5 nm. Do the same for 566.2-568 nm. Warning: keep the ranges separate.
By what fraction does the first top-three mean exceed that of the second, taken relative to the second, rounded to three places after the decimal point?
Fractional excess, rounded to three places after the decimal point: 0.015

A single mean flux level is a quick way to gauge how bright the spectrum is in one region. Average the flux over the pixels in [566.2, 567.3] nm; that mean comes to 1.265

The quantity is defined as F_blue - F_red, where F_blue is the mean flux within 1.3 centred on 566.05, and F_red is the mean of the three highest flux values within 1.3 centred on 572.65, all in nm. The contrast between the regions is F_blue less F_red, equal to -0.073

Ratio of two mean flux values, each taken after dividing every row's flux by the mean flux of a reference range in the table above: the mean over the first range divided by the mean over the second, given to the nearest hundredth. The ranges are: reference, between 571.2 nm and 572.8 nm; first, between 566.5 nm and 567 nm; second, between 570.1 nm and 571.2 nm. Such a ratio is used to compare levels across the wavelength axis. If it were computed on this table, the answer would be 1.00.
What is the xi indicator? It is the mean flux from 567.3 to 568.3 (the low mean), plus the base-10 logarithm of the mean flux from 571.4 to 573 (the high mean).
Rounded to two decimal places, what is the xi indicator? 1.41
